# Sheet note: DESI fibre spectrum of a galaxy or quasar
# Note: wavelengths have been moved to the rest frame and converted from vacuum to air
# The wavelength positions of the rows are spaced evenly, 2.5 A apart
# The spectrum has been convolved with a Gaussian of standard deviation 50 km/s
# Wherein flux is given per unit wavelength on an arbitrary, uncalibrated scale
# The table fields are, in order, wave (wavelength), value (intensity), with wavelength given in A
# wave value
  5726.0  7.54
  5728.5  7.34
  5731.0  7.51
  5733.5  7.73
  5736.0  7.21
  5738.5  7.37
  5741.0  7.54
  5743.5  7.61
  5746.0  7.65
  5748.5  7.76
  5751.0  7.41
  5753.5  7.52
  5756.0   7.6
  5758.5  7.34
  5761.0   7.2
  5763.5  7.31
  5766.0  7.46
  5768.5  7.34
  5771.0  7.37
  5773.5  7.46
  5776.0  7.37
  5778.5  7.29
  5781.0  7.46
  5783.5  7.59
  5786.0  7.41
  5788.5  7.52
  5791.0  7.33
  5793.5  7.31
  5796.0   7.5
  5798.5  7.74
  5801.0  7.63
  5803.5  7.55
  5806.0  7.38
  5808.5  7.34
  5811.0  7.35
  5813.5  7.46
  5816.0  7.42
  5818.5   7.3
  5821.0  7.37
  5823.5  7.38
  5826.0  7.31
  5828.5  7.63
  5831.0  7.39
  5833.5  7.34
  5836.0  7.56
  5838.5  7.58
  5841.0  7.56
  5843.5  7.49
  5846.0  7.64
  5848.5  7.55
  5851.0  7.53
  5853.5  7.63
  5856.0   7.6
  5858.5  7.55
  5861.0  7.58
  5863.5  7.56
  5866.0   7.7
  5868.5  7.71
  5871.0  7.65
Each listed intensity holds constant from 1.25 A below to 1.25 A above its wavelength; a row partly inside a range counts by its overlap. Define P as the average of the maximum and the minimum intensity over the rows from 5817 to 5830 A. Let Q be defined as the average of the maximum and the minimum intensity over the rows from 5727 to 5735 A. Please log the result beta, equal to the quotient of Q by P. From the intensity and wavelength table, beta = 1.01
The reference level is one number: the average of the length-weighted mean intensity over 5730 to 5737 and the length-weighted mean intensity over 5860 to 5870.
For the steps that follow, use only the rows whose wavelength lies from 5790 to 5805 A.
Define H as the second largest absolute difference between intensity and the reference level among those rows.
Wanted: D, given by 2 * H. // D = 0.47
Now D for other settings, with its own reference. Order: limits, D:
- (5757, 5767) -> 0.51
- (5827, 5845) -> 0.35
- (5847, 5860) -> 0.07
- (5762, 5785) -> 0.51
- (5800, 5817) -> 0.43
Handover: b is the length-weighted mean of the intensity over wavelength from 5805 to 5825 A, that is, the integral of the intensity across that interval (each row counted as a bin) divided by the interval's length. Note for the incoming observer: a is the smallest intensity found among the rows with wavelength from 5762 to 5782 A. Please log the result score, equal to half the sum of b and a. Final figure 7.33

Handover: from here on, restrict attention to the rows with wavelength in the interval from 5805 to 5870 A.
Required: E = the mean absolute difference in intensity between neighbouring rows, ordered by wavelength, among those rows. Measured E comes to 0.082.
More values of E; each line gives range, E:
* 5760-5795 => 0.113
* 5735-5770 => 0.144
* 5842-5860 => 0.073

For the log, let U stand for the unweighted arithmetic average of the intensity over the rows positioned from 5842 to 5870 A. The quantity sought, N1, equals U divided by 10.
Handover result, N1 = 0.759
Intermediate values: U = 7.59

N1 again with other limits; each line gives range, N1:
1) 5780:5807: 0.749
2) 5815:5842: 0.744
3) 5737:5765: 0.748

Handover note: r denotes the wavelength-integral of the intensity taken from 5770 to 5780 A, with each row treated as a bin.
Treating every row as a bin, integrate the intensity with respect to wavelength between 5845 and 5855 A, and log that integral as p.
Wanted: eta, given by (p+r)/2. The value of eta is 74.8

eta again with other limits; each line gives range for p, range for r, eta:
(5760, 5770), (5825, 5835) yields 73.8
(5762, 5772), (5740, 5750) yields 75.0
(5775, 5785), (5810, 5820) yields 74.1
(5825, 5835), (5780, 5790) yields 74.6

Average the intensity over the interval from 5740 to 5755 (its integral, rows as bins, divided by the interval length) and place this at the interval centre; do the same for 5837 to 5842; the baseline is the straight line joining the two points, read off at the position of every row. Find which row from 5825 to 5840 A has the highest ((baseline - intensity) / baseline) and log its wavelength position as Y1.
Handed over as 5826.0 A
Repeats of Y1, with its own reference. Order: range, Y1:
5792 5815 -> 5793.5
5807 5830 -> 5818.5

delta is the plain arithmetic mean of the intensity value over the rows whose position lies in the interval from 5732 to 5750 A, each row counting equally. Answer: 7.55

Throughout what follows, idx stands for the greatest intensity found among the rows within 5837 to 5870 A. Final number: 7.71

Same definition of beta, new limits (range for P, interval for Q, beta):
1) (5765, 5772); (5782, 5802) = 1.02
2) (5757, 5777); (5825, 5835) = 1.02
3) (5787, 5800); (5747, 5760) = 1.00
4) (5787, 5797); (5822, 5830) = 1.01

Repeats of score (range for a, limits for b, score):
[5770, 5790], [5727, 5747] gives 7.39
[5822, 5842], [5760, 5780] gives 7.33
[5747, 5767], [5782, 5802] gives 7.35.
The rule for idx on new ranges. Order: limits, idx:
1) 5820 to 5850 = 7.64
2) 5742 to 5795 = 7.76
